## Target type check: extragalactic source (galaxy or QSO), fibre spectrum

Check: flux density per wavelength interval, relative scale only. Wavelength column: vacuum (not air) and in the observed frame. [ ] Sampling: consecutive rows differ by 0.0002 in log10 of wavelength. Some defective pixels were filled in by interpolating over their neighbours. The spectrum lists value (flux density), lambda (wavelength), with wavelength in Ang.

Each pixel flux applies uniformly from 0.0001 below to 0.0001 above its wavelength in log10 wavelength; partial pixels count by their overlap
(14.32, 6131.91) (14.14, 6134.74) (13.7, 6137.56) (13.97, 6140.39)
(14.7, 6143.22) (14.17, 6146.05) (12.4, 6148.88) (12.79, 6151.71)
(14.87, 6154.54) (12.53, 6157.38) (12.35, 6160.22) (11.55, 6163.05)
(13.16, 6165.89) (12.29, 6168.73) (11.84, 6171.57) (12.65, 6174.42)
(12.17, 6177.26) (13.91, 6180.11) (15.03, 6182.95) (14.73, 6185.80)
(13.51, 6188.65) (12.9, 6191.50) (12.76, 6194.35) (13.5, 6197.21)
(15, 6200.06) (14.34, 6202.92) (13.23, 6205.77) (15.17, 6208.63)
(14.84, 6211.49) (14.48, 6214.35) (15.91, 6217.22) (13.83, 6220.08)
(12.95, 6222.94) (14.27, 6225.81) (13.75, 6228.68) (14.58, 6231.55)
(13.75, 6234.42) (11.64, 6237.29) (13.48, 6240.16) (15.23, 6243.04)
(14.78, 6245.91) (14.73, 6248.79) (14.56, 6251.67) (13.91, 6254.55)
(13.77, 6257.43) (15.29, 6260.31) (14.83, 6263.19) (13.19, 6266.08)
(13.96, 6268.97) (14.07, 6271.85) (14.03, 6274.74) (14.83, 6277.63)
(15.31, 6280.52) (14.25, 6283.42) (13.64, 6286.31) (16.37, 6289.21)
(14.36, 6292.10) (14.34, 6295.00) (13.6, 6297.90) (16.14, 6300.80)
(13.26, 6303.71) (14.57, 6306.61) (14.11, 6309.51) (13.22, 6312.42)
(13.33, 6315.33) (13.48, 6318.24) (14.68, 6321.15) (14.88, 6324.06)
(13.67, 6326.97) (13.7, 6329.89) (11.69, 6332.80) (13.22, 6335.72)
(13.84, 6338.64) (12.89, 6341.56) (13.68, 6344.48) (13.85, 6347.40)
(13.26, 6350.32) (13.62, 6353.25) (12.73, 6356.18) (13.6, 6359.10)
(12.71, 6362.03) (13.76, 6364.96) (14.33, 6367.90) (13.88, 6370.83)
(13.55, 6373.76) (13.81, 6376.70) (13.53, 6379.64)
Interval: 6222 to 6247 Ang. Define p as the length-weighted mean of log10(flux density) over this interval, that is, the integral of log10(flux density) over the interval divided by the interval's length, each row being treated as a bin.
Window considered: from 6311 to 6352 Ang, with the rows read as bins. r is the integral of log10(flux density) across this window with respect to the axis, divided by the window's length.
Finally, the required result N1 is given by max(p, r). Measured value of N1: 1.140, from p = 1.14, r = 1.13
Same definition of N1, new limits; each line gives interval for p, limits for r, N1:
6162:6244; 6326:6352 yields 1.134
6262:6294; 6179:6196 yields 1.159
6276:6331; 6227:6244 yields 1.155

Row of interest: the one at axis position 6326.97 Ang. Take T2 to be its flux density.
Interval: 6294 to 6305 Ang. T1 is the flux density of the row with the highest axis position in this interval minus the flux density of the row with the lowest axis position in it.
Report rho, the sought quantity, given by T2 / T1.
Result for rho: -13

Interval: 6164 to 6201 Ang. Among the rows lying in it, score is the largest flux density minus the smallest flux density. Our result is 3.19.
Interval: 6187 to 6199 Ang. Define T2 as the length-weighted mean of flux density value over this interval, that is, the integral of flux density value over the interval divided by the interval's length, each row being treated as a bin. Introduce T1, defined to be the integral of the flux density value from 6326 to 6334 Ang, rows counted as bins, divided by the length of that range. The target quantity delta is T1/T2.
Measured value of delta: 0.98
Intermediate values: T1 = 13.0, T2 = 13.3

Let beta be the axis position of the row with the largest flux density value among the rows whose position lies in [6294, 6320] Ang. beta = 6300.80 Ang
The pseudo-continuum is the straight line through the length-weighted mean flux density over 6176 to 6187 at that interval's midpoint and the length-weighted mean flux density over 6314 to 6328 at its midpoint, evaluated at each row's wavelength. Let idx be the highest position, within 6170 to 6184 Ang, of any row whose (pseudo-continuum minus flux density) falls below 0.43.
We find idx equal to 6182.95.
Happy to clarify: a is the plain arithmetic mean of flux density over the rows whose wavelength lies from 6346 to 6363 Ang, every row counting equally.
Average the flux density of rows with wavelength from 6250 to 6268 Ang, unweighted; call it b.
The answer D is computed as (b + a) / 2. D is 13.8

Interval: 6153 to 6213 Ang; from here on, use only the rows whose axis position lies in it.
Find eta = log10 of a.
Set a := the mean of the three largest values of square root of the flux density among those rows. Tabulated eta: 0.589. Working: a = 3.88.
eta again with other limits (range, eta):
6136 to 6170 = 0.582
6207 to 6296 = 0.600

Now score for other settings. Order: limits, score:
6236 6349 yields 4.73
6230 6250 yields 3.59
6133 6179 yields 3.32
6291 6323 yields 2.92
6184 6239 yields 4.27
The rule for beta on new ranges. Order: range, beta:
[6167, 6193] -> 6182.95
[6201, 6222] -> 6217.22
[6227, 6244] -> 6243.04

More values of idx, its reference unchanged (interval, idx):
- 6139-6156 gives 6154.54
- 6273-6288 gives 6286.31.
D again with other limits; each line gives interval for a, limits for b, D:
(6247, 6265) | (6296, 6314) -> 14.3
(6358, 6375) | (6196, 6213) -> 14.0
